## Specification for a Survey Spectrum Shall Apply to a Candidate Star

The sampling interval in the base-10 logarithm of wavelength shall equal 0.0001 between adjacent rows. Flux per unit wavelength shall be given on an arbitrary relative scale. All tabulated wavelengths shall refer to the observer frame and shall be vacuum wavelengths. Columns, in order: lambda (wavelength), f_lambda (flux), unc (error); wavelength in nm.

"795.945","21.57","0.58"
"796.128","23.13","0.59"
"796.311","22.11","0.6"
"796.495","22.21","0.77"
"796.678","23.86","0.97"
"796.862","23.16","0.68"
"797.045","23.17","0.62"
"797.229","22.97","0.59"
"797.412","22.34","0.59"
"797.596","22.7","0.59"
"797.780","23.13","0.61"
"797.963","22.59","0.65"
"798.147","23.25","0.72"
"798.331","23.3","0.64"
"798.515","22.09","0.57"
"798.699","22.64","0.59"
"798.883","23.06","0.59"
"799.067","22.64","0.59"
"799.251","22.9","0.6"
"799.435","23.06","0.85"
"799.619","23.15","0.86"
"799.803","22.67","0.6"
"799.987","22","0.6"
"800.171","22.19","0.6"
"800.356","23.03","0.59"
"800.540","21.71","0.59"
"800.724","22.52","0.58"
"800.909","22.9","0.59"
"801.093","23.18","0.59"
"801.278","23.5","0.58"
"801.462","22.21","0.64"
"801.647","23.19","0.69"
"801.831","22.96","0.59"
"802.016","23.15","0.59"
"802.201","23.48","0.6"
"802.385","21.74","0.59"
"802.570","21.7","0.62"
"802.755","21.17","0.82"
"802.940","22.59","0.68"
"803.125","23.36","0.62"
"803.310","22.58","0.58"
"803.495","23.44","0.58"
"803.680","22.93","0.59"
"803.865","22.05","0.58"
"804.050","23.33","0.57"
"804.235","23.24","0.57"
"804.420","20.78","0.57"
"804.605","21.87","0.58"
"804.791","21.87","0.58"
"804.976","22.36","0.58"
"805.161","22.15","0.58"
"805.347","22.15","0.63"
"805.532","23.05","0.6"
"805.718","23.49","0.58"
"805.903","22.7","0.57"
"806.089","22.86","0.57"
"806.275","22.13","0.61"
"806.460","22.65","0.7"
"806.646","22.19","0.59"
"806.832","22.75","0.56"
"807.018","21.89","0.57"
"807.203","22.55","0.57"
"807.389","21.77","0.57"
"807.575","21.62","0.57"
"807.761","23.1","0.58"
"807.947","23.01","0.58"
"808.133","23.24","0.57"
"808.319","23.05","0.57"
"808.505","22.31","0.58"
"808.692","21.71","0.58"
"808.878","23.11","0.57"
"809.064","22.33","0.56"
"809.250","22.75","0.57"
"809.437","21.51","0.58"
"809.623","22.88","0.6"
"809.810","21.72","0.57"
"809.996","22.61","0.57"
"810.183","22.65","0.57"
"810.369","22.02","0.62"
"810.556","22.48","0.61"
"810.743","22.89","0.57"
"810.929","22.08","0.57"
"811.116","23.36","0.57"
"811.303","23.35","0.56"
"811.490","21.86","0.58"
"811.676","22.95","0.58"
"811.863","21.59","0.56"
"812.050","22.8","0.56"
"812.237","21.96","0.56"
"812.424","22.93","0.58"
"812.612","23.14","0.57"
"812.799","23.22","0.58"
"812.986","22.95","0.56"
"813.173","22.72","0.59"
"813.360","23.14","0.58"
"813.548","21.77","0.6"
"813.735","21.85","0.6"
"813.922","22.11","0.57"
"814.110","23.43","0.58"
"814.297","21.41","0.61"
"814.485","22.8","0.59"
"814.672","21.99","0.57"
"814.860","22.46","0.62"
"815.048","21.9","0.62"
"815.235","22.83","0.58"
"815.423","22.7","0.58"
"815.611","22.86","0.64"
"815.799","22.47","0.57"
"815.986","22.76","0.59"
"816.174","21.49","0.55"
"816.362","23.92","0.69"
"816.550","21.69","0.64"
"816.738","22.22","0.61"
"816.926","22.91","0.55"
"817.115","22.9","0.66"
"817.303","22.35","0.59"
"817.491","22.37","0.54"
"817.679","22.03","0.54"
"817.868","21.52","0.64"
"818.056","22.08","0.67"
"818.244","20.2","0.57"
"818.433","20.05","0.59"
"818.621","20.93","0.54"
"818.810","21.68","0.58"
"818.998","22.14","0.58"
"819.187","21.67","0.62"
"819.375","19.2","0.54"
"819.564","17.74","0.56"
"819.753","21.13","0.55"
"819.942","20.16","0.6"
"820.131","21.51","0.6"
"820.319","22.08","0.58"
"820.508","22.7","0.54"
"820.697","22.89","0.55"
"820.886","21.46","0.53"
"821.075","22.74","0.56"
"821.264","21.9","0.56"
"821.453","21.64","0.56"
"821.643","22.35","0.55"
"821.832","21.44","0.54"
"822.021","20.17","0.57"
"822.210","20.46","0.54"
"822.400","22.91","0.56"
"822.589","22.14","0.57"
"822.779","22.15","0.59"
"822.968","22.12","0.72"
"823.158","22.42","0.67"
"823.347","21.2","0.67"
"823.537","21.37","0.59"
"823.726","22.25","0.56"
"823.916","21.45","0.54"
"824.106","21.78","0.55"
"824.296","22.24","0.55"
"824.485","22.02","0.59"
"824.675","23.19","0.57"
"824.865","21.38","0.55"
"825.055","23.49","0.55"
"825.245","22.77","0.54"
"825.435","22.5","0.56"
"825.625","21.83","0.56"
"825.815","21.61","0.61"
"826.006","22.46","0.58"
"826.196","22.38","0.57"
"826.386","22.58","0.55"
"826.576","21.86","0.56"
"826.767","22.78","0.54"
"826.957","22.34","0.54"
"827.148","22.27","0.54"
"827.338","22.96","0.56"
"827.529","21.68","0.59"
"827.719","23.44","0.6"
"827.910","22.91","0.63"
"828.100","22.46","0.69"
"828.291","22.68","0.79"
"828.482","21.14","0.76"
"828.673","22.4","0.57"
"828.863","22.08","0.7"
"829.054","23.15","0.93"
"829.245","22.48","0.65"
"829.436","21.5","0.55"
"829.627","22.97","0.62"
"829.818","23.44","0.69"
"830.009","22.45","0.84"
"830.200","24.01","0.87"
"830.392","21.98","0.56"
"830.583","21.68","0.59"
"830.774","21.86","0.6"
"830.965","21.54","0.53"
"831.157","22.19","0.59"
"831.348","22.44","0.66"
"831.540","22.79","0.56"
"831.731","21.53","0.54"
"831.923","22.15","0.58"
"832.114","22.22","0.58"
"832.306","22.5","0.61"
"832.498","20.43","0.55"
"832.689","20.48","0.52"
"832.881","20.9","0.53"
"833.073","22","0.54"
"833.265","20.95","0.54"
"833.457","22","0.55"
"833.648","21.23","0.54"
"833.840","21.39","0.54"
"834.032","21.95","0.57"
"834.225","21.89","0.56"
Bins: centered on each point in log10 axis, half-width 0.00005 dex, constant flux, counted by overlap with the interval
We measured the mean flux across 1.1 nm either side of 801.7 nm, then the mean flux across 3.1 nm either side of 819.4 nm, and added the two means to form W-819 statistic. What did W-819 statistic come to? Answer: 44.3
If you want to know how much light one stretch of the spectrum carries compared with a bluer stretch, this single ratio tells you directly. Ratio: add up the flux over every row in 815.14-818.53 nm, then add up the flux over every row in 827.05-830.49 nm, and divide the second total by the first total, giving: 1.02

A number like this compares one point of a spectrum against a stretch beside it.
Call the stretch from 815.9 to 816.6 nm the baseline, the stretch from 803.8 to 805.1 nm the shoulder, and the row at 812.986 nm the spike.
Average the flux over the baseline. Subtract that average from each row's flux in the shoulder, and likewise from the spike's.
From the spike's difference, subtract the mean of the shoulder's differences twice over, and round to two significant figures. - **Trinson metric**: 1.0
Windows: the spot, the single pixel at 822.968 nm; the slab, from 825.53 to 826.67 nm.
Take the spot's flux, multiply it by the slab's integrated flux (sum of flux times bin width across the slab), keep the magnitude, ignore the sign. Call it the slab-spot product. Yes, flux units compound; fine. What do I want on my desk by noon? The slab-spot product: 558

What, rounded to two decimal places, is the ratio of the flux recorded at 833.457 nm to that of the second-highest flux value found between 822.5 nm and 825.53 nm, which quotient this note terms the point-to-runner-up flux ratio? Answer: 0.95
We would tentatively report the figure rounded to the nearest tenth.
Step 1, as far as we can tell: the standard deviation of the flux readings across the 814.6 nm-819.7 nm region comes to 1.3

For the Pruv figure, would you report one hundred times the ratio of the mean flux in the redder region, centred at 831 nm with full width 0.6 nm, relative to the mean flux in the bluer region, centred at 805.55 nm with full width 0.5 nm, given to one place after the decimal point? 95.5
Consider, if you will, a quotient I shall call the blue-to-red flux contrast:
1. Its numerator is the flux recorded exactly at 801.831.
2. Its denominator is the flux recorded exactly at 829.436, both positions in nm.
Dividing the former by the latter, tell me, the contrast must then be 1.07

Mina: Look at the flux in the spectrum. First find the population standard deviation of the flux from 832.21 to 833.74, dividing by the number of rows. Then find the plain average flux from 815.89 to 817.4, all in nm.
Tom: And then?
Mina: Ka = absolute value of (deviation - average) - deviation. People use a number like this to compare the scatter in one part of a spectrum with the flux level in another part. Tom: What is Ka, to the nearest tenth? 21.1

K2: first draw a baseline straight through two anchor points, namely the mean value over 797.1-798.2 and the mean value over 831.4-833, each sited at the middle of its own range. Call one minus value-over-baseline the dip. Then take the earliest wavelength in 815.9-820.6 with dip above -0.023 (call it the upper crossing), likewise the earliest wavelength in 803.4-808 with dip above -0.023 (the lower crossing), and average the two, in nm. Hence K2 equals 809.93 nm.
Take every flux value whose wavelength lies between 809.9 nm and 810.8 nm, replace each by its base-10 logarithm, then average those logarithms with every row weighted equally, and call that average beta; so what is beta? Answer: 1.35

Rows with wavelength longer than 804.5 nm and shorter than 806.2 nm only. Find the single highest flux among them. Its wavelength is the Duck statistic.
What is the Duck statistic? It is 805.718 nm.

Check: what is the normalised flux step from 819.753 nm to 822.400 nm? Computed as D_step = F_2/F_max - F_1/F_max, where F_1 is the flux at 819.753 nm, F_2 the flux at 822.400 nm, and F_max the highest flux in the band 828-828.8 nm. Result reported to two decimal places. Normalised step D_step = 0.08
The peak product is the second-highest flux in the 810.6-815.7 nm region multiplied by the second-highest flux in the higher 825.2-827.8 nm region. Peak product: 536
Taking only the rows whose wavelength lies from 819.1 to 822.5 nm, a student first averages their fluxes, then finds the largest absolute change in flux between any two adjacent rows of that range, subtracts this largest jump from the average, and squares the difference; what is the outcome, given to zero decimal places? 322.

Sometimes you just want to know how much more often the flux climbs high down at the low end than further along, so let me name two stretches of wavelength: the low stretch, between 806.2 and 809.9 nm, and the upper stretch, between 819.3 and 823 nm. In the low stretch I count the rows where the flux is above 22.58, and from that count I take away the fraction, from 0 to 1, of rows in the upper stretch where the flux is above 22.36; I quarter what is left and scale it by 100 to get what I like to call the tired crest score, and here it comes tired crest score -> 220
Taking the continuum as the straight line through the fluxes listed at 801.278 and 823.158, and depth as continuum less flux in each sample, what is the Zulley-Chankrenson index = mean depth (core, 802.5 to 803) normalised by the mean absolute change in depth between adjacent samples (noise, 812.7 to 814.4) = 2.2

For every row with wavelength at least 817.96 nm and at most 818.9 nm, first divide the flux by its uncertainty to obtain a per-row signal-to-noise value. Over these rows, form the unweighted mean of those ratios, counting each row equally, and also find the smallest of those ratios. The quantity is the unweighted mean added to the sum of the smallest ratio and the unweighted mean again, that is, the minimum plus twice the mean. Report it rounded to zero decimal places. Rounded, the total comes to 104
